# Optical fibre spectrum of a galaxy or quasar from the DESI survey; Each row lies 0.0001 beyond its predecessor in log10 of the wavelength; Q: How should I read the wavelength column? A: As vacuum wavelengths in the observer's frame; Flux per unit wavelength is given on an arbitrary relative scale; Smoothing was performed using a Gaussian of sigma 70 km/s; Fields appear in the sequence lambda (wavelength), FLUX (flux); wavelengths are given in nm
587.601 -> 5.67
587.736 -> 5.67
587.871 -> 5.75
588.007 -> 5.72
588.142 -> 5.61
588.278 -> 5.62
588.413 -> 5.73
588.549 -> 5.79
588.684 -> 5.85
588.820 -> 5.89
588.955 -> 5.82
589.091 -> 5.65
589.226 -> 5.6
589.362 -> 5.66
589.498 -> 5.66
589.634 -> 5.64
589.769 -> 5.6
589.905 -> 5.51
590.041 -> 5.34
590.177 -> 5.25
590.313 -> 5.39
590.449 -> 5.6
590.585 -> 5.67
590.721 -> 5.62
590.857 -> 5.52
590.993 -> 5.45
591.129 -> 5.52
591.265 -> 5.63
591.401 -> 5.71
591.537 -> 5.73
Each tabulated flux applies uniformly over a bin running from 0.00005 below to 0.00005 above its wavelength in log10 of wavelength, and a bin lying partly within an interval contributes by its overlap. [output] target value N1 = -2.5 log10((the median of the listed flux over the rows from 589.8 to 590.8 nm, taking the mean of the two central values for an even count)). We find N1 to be -1.85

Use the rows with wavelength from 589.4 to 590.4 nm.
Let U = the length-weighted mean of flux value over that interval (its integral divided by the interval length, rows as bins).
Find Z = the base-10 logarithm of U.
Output 0.740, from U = 5.5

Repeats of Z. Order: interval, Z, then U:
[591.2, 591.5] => 0.755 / 5.7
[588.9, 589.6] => 0.754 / 5.7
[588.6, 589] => 0.768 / 5.9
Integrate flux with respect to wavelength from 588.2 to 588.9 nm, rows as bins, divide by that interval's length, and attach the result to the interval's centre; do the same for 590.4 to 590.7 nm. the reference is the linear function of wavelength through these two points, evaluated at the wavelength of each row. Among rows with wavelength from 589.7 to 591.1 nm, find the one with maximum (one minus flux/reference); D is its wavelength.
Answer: 590.177 nm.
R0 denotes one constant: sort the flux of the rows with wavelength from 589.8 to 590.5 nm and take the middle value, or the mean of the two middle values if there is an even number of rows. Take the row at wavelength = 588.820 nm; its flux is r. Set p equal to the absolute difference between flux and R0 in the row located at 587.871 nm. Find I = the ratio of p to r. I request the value 0.061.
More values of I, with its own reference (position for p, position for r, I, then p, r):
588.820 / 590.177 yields 0.095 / 0.50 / 5.25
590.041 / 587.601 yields 0.009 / 0.05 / 5.67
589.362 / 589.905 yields 0.049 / 0.27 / 5.51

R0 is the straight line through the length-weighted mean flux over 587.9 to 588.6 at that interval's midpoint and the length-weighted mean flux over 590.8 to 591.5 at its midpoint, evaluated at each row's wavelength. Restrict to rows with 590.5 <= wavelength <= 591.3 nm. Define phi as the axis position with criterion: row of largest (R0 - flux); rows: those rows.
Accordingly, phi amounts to 590.993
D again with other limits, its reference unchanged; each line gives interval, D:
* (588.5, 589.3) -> 589.226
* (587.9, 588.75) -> 588.142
